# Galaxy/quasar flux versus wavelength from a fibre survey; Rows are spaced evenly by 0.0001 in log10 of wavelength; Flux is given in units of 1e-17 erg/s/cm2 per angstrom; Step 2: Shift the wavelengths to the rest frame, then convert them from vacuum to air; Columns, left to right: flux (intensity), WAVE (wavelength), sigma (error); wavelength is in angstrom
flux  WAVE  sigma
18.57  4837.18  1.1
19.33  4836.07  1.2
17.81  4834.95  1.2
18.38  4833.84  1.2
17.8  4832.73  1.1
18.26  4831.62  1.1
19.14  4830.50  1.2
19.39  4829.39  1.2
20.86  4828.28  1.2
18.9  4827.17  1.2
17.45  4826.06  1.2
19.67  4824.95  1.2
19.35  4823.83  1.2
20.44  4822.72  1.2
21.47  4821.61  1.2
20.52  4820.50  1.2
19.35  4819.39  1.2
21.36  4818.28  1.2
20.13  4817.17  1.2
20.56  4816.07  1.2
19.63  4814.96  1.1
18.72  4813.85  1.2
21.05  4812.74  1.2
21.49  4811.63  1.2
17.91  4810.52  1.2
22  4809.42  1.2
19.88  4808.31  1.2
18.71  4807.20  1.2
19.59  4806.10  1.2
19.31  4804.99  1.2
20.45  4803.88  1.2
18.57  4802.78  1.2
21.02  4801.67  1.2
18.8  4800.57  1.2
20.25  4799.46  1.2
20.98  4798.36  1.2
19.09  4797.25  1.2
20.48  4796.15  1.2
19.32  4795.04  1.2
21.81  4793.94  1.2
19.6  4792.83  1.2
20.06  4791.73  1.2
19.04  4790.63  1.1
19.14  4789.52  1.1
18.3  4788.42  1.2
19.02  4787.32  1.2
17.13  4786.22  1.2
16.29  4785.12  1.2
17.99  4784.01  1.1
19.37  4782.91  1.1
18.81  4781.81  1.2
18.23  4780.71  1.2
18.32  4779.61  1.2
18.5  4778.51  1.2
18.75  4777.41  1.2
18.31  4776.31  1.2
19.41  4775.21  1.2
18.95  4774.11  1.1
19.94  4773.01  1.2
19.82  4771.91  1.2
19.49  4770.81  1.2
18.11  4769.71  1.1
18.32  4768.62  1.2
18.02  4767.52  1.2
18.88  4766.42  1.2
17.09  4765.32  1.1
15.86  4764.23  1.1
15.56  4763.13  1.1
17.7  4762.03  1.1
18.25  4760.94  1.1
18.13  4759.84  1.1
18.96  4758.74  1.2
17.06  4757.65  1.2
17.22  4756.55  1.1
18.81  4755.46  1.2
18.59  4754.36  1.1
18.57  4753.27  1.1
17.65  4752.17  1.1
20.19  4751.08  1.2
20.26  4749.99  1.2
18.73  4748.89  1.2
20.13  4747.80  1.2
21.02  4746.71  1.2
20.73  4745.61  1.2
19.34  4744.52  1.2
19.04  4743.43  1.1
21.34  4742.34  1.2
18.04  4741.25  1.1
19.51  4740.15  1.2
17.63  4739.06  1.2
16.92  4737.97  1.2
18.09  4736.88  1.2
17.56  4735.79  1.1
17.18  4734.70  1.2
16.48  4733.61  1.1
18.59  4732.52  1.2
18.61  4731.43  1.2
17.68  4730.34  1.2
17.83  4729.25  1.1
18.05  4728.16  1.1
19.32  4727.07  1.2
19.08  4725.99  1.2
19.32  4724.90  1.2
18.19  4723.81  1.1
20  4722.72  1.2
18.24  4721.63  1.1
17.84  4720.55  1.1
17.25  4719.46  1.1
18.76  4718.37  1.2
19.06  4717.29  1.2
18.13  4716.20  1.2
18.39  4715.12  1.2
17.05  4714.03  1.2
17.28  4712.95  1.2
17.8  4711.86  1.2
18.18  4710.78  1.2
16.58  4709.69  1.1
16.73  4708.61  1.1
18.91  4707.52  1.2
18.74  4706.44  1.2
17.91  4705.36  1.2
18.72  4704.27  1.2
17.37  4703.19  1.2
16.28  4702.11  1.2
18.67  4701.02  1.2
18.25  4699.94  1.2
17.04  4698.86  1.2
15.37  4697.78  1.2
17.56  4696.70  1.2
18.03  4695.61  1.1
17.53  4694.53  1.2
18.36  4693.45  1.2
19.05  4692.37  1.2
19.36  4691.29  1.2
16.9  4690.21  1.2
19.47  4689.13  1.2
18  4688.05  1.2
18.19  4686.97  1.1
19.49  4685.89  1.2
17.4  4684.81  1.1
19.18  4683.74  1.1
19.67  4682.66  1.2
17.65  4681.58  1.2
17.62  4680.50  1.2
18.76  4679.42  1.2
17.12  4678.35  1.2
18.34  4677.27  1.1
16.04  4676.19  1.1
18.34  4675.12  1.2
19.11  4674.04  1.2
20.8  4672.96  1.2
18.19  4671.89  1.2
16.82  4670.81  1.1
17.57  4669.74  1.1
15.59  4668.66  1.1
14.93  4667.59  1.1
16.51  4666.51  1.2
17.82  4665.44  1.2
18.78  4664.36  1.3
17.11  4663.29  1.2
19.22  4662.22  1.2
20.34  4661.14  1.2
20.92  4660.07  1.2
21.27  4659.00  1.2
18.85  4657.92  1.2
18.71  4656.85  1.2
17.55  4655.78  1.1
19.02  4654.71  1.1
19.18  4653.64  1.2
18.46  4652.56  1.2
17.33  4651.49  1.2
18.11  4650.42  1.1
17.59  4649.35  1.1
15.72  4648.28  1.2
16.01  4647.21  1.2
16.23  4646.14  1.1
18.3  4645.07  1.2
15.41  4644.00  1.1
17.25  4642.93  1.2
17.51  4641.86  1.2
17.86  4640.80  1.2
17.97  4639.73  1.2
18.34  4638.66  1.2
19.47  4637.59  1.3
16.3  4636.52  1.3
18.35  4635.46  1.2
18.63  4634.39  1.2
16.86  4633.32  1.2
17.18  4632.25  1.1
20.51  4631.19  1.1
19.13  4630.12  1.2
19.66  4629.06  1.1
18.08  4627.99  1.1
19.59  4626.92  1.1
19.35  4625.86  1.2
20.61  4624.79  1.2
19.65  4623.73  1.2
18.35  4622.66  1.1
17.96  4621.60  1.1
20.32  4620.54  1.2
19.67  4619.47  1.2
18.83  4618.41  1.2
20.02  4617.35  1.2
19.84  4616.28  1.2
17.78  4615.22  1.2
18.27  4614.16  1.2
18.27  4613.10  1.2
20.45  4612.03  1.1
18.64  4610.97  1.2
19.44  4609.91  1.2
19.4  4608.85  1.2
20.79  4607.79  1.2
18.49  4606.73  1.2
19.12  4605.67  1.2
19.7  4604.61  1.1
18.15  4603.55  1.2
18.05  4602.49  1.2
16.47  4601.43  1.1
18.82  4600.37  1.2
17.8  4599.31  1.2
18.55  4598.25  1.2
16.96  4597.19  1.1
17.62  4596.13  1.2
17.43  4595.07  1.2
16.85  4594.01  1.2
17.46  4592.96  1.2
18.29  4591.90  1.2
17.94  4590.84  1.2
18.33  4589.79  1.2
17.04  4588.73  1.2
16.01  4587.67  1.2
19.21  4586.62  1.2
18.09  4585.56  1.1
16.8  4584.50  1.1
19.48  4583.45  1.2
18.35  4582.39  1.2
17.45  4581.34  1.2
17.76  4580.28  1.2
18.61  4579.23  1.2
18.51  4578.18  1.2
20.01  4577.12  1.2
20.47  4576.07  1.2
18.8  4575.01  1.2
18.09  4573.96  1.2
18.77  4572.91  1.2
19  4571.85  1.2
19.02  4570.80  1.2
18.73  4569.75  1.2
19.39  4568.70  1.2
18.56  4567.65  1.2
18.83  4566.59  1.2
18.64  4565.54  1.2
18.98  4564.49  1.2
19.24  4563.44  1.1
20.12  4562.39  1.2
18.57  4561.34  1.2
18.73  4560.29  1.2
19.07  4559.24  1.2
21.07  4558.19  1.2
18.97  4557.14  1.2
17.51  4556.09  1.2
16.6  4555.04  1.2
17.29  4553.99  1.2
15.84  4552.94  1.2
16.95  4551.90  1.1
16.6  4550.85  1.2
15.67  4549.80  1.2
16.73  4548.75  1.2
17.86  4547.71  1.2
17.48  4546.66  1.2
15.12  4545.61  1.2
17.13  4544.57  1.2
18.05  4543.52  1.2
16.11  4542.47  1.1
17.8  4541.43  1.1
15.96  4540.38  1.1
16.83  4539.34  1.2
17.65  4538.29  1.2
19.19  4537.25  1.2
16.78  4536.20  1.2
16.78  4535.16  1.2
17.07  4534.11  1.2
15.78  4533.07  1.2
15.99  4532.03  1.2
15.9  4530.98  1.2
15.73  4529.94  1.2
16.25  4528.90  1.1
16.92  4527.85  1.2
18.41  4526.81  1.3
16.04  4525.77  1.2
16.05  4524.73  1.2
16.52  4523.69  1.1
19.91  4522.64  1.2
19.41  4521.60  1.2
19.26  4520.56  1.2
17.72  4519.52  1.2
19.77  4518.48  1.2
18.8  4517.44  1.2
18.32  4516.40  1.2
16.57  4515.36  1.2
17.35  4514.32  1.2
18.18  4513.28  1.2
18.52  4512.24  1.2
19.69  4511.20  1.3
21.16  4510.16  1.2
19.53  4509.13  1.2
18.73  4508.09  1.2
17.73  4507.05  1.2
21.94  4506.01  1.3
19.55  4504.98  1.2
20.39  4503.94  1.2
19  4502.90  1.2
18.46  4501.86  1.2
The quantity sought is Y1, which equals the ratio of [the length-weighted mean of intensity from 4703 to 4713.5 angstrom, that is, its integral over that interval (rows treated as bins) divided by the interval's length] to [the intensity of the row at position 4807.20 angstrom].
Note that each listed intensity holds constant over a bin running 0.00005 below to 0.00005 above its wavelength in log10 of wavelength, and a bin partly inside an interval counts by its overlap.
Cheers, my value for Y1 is 0.95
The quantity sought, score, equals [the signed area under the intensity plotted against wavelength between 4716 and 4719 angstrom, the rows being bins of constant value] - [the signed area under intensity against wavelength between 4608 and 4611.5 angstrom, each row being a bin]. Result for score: -12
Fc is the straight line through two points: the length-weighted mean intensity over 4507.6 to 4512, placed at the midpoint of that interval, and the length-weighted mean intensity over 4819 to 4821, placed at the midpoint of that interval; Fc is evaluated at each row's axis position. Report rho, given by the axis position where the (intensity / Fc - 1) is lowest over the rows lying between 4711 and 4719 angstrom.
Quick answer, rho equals 4714.03 angstrom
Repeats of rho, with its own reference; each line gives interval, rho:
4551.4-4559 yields 4552.94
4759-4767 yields 4763.13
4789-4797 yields 4790.63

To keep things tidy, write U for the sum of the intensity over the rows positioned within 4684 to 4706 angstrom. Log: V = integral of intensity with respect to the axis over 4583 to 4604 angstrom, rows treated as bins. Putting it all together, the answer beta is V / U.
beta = 1.04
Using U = 359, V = 373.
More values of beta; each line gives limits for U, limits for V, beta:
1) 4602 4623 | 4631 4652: 0.96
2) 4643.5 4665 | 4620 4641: 1.08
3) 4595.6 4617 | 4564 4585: 1.05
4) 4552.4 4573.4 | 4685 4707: 1.06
